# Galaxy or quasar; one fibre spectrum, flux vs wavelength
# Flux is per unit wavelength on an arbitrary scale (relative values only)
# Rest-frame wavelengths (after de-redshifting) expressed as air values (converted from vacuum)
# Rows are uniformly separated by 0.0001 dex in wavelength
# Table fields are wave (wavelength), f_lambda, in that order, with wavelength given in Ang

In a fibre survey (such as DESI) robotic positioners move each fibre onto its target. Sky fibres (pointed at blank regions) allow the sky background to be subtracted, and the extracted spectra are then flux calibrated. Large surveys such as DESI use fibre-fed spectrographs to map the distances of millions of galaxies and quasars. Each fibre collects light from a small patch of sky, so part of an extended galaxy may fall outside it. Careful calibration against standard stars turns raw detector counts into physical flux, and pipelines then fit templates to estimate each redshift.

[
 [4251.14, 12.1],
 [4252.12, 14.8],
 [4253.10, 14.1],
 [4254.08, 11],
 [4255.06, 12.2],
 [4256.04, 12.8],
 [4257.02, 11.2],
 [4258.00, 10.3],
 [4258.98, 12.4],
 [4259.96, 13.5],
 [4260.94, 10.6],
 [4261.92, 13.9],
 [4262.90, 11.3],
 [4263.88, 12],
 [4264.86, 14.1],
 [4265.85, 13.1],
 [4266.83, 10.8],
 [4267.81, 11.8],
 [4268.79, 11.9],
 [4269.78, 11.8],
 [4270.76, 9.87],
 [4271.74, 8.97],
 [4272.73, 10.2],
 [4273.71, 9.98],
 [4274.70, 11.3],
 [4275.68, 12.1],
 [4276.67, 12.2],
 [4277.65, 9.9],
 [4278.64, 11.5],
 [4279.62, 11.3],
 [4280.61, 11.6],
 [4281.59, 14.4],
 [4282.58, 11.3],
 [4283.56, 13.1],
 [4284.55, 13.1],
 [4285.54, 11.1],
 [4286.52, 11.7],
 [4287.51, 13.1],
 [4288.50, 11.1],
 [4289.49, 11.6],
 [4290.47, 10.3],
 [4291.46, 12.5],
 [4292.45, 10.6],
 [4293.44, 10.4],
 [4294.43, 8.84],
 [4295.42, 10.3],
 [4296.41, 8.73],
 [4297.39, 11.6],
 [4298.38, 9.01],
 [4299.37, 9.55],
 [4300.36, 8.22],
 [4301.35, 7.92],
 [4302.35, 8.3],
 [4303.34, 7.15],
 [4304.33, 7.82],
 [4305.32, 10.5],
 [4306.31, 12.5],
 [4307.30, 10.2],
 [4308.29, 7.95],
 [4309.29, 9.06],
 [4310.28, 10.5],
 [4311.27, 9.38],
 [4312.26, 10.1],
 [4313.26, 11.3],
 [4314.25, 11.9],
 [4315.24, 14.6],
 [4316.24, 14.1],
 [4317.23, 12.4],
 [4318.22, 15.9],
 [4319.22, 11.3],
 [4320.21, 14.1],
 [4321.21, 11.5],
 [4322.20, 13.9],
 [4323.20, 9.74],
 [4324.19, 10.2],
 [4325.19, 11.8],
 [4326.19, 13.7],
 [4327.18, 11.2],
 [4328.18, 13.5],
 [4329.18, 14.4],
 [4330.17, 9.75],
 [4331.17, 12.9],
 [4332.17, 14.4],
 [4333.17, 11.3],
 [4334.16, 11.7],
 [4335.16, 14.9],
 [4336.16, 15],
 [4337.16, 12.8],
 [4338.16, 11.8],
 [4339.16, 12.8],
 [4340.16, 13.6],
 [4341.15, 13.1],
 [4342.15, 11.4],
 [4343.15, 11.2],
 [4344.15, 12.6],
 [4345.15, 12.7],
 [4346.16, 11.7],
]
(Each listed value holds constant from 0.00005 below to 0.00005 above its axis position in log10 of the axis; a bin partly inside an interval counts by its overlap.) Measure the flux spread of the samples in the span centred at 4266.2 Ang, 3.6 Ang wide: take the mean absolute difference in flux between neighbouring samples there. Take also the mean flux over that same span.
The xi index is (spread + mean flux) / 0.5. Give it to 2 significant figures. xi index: 28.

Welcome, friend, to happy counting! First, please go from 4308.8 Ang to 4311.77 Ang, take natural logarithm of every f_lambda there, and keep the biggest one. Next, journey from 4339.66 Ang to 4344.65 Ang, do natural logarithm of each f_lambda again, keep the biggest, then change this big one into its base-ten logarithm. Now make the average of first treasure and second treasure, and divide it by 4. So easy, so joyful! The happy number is 0.346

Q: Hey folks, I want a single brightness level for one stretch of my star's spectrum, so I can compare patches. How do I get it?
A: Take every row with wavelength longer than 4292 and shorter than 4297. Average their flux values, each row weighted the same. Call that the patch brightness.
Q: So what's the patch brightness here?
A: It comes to 9.8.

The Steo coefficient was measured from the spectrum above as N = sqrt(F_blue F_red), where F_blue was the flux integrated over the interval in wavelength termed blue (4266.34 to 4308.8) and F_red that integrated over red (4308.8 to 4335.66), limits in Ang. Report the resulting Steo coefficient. 385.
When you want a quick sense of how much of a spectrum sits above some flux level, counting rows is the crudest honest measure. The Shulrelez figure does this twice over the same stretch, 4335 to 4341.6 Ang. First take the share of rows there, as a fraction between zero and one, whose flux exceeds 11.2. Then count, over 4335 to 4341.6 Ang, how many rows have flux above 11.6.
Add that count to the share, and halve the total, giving 4.0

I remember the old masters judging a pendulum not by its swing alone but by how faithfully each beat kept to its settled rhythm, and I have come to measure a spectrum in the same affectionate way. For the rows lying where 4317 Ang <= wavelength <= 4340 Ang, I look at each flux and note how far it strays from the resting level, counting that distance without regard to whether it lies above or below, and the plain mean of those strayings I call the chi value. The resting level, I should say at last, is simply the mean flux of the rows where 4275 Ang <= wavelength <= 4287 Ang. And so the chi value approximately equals 1.5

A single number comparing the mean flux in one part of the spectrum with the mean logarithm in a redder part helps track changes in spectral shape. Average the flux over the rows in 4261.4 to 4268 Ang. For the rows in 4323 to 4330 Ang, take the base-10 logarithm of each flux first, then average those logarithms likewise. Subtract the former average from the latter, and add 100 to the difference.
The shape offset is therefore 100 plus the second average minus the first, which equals 88.6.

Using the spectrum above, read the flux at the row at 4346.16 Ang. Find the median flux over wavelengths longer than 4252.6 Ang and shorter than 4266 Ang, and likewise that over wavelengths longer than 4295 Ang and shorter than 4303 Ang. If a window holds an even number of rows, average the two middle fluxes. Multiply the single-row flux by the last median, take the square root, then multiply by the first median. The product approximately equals 125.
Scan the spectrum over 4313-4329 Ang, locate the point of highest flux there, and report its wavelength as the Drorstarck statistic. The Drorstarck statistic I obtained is 4318.22 Ang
